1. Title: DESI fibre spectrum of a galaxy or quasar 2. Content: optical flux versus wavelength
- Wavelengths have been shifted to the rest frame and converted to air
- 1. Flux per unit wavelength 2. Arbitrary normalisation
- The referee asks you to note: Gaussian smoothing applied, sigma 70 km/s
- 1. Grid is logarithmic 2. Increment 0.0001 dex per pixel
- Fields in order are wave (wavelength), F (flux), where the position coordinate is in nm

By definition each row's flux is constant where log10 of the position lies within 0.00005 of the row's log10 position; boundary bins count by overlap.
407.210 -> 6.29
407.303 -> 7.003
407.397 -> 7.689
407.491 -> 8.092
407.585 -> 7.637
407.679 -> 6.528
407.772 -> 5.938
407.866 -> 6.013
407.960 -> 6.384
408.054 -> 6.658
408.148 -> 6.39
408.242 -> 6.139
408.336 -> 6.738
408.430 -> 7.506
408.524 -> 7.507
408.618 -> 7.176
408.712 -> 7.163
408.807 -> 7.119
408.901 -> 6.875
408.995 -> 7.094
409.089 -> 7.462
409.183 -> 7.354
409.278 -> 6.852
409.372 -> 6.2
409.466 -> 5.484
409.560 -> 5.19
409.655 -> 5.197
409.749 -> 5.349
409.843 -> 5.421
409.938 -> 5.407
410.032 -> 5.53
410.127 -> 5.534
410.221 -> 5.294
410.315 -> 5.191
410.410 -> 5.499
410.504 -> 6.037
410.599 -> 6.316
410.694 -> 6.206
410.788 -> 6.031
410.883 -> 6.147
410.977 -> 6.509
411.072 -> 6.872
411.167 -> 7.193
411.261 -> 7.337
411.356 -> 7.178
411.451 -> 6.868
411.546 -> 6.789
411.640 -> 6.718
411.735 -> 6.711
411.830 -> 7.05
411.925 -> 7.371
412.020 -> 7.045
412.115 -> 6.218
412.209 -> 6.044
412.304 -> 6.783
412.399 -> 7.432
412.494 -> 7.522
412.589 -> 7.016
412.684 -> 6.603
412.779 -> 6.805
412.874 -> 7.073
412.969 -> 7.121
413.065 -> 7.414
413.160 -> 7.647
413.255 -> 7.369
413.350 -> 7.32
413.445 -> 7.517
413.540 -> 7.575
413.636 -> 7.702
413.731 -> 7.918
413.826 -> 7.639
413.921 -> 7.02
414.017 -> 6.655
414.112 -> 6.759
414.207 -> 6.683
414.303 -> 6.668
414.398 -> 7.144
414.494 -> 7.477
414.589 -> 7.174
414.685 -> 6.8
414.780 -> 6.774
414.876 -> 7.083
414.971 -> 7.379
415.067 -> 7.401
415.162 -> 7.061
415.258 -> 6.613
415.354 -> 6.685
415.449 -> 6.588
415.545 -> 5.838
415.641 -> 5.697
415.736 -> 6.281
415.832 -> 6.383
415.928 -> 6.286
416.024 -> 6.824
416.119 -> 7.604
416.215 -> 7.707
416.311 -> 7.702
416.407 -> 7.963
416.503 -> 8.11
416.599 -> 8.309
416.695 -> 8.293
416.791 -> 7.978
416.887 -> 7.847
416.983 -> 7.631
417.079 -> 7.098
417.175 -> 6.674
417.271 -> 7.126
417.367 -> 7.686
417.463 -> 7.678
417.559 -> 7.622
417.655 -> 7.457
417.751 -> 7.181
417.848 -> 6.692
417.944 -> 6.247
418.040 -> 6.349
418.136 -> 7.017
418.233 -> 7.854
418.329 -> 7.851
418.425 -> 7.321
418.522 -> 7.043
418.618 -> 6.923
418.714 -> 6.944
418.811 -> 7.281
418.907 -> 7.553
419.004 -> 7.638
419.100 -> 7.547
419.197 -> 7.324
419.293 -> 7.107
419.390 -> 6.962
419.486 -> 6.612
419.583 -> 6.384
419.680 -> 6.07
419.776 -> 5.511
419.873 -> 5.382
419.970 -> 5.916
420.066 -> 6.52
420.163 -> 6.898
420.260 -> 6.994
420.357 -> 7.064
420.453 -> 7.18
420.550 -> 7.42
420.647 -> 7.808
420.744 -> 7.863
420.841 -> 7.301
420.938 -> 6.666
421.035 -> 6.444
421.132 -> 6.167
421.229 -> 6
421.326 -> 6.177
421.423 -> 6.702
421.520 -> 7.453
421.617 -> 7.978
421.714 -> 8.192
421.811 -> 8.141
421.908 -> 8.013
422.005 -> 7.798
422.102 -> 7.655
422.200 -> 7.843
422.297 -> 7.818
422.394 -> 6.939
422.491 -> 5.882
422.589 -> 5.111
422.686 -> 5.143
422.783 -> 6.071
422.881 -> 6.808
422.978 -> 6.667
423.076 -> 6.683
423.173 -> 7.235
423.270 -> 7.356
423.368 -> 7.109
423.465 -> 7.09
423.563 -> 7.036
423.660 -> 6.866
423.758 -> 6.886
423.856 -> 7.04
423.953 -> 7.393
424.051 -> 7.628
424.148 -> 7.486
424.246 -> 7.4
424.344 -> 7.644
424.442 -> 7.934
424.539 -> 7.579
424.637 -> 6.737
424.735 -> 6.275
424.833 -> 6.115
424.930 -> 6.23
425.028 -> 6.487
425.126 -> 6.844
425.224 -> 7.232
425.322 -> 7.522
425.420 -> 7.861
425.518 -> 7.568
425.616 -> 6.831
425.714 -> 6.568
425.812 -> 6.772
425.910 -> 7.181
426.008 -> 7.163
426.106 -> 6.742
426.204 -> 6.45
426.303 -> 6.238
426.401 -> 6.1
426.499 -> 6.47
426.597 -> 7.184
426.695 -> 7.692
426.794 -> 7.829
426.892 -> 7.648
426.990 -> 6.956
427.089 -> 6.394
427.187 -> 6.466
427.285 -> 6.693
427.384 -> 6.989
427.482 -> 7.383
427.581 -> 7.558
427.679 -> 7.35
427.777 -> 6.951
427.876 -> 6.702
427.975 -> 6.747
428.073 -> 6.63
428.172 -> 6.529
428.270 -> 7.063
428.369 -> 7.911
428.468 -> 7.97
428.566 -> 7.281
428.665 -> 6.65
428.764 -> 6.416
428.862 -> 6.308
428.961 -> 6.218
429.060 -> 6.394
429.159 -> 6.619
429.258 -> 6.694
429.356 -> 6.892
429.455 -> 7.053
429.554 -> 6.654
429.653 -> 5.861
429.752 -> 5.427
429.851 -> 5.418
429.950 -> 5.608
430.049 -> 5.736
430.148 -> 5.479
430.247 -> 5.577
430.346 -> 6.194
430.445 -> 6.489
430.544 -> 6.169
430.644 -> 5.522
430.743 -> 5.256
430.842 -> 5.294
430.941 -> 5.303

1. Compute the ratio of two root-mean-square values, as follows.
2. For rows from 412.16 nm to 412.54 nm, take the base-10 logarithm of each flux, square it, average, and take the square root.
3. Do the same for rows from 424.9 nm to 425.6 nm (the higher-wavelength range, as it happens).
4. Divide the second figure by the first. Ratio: 1.01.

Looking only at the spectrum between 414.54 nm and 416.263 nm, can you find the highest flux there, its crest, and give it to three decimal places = 7.707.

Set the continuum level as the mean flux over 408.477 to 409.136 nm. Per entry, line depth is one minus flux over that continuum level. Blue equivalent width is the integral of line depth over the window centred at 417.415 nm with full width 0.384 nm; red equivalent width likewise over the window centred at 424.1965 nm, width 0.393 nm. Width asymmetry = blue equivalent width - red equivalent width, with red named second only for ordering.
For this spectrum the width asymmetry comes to 0.00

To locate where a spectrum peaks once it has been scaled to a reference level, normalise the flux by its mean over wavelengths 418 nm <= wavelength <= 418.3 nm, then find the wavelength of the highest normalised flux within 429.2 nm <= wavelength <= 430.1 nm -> 429.455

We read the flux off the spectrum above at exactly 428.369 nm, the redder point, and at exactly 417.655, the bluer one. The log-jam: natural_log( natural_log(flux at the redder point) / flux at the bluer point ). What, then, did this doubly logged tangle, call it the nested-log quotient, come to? -1.28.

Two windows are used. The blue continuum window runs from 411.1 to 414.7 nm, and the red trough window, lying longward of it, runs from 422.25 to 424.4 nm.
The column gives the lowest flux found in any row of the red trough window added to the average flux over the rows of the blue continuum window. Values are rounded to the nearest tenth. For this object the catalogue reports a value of 12.2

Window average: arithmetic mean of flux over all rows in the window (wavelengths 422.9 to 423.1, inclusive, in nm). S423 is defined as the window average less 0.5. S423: 6.2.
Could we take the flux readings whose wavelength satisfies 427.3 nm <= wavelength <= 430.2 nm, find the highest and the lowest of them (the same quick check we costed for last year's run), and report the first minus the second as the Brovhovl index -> 2.6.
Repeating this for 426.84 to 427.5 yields 1.3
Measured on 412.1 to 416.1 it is 2.2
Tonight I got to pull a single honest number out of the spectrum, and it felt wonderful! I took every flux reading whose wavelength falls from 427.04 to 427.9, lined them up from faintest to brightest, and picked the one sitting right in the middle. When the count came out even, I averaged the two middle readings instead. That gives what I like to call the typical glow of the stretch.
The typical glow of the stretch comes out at 7.0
